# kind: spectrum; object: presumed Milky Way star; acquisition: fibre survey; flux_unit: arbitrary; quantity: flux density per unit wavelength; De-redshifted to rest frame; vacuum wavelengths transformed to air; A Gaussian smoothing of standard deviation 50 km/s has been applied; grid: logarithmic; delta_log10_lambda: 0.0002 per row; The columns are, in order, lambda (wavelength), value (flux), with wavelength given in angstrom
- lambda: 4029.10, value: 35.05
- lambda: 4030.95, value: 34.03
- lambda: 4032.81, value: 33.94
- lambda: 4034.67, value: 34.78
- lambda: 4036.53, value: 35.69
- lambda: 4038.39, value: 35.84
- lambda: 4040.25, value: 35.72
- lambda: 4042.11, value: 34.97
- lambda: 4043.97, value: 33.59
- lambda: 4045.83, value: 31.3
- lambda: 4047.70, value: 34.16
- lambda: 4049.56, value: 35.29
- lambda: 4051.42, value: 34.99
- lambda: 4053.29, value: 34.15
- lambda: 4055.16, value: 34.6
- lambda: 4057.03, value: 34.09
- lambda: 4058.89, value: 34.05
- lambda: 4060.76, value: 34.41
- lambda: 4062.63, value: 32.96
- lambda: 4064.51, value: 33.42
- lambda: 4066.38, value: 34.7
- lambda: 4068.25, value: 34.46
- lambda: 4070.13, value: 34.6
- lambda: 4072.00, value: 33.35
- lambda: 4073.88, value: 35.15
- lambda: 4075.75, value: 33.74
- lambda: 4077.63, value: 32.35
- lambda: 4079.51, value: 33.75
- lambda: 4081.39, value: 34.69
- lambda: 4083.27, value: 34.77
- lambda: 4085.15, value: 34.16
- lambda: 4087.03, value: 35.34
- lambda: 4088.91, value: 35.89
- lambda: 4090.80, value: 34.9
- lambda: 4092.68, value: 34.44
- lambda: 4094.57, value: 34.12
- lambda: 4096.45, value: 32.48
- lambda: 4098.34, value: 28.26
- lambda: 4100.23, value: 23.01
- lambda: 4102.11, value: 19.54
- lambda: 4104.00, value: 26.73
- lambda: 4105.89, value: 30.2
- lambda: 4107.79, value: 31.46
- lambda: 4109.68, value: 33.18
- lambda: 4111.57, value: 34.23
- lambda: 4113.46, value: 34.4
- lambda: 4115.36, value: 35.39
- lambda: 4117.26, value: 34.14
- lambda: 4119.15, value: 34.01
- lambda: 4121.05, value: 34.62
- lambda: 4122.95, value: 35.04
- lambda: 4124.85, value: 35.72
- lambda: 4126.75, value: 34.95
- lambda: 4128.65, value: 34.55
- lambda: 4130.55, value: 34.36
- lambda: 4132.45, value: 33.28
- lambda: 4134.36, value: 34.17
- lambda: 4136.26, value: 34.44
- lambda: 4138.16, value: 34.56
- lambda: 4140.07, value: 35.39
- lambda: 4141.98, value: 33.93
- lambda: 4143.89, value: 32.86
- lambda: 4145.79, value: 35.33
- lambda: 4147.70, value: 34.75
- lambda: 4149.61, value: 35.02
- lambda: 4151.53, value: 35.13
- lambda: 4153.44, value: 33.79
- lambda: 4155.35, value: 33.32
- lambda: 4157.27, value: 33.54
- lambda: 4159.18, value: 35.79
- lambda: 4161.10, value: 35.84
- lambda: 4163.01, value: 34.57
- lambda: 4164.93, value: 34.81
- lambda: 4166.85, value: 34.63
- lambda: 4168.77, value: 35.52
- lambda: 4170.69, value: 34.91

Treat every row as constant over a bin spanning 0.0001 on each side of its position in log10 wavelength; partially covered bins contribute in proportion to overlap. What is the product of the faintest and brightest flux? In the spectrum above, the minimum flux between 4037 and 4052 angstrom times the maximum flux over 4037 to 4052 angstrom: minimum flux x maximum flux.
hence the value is 1122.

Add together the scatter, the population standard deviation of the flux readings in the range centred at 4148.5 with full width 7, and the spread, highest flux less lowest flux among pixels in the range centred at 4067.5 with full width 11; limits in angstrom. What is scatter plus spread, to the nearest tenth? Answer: 1.9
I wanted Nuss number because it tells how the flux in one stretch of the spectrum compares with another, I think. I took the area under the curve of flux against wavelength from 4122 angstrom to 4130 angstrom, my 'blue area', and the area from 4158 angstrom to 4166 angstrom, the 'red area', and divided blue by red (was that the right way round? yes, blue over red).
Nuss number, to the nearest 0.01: 0.99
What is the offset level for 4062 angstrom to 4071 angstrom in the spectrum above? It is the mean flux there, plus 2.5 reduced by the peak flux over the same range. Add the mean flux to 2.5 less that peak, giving 1.8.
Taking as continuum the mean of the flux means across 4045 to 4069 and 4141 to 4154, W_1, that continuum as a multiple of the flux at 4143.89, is 1.04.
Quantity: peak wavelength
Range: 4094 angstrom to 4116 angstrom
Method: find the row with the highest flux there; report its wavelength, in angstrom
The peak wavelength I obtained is 4115.36 angstrom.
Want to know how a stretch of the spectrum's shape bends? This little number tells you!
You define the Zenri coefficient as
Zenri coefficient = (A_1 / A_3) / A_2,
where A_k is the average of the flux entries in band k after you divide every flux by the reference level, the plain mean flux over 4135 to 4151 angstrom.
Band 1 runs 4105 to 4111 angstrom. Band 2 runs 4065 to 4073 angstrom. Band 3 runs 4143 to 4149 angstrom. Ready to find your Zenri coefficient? 0.93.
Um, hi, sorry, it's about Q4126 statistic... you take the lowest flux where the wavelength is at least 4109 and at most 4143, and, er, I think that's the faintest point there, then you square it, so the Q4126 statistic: 1101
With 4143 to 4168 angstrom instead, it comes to 1080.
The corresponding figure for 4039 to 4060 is 980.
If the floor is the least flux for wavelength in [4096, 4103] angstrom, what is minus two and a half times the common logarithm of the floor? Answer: -3.23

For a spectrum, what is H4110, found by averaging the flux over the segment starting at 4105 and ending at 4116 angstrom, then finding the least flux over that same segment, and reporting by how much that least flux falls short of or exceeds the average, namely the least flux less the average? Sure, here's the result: -2.9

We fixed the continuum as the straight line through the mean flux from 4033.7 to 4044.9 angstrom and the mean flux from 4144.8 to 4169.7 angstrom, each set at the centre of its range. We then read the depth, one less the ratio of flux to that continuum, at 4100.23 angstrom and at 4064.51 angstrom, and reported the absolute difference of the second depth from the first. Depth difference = 0.30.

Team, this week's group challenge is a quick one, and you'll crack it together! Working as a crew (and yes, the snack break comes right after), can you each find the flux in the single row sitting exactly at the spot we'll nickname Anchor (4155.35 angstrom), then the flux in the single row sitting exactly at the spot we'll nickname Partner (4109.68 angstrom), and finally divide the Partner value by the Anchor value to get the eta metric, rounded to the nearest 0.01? 1.00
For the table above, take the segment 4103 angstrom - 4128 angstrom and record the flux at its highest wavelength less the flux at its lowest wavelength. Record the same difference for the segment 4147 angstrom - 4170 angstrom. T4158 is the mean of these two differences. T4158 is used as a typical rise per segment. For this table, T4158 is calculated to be 4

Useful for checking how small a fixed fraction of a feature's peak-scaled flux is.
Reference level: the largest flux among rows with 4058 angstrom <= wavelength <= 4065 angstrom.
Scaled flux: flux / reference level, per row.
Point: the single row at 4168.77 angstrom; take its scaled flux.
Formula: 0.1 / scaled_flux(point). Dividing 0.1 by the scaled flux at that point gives 0.0969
